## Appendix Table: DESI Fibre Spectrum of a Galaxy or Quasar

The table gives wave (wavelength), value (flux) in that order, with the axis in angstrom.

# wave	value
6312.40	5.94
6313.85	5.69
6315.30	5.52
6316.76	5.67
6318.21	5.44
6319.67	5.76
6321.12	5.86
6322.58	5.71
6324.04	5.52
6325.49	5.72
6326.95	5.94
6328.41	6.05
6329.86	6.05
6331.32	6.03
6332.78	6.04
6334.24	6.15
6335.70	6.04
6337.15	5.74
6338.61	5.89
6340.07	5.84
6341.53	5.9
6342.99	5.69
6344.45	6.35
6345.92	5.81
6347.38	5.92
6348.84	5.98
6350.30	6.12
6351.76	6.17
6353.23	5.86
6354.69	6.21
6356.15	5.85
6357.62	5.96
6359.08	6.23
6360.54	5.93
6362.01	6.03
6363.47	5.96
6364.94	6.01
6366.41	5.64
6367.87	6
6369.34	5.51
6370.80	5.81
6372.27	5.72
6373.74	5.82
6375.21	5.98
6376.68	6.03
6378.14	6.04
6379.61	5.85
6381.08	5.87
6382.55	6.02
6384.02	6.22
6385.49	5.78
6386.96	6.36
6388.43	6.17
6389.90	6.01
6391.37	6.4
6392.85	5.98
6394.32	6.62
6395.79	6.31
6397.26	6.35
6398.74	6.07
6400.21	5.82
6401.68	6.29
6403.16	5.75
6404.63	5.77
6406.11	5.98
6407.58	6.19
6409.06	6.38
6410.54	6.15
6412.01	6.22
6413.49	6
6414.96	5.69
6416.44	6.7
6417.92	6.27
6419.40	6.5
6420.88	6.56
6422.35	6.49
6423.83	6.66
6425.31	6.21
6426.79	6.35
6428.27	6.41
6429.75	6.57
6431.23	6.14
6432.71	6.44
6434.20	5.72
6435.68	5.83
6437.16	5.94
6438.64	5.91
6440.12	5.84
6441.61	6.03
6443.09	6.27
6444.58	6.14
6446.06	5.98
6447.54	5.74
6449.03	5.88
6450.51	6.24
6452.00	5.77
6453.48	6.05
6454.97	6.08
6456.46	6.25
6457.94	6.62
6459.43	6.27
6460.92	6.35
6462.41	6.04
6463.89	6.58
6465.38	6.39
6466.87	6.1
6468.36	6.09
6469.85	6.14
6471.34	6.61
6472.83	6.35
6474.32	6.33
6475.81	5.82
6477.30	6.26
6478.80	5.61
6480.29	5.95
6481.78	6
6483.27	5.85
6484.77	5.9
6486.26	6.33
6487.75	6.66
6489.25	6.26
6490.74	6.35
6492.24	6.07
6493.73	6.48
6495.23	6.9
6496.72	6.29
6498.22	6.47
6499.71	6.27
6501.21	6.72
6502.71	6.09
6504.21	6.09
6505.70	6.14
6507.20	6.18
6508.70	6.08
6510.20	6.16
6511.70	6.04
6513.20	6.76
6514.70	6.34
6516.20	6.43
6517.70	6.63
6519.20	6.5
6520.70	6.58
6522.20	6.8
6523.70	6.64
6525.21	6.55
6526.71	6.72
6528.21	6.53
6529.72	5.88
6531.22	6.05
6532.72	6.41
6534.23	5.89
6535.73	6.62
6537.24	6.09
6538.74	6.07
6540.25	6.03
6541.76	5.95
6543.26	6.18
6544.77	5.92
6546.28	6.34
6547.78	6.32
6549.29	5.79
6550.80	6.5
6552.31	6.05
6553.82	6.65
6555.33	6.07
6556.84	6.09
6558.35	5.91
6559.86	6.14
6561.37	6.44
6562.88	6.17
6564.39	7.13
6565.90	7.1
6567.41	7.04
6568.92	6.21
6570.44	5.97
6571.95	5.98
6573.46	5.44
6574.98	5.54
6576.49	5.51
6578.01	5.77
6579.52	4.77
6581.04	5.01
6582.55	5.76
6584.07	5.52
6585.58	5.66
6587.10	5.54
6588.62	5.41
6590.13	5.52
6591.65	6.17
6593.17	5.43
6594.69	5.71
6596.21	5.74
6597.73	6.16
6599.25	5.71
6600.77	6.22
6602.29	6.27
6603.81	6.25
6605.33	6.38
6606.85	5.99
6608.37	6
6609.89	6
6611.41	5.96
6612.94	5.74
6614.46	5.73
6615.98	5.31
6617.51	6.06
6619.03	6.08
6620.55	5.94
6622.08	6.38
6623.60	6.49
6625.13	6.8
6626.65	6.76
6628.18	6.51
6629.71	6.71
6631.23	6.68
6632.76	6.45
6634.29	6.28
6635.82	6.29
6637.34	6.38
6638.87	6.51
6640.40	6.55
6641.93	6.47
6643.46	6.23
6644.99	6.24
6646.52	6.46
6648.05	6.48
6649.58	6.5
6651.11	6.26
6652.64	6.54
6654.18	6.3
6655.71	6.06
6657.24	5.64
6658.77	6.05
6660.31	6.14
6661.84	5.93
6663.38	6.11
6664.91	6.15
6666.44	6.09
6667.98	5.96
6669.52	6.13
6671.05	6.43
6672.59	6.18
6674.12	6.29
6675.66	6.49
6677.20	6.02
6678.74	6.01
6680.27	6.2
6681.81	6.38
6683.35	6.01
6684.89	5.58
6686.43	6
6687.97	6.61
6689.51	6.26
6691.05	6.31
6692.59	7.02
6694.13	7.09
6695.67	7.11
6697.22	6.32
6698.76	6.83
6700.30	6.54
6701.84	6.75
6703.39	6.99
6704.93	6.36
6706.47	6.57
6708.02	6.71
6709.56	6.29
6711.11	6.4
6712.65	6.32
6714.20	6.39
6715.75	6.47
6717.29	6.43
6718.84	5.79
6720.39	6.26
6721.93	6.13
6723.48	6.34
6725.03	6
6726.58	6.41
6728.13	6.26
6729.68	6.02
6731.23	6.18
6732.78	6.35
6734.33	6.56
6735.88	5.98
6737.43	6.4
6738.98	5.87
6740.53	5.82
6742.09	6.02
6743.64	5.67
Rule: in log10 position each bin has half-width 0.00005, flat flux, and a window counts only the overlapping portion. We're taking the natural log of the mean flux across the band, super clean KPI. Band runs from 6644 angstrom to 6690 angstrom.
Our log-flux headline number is 1.82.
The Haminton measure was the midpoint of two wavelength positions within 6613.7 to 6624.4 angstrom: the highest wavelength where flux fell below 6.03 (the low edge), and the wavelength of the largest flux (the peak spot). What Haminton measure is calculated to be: 6622.1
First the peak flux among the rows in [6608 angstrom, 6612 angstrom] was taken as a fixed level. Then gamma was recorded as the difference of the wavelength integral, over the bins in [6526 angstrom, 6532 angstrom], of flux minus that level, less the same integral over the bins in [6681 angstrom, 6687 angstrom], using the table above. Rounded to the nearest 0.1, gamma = 1.8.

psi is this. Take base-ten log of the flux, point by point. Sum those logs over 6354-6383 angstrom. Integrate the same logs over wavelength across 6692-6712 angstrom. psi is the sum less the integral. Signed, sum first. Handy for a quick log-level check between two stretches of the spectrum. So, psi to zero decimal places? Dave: -1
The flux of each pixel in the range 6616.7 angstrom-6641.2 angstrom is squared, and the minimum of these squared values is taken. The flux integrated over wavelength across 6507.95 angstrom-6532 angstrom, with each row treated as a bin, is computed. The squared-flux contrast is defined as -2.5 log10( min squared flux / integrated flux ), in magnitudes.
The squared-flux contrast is 1.60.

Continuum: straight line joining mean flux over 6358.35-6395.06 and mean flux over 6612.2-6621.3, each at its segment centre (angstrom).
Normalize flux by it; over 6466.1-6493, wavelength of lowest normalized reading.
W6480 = 6478.80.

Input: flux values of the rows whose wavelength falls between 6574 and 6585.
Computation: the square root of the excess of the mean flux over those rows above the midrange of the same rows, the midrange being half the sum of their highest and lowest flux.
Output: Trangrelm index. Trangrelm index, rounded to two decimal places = 0.38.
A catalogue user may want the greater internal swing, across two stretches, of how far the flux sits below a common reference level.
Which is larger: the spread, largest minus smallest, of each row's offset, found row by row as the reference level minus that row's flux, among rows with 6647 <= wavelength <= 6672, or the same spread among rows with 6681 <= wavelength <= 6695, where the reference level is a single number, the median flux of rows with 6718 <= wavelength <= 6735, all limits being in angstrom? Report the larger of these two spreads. 1.51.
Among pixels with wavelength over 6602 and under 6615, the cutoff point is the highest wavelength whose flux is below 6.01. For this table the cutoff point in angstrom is 6614.46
